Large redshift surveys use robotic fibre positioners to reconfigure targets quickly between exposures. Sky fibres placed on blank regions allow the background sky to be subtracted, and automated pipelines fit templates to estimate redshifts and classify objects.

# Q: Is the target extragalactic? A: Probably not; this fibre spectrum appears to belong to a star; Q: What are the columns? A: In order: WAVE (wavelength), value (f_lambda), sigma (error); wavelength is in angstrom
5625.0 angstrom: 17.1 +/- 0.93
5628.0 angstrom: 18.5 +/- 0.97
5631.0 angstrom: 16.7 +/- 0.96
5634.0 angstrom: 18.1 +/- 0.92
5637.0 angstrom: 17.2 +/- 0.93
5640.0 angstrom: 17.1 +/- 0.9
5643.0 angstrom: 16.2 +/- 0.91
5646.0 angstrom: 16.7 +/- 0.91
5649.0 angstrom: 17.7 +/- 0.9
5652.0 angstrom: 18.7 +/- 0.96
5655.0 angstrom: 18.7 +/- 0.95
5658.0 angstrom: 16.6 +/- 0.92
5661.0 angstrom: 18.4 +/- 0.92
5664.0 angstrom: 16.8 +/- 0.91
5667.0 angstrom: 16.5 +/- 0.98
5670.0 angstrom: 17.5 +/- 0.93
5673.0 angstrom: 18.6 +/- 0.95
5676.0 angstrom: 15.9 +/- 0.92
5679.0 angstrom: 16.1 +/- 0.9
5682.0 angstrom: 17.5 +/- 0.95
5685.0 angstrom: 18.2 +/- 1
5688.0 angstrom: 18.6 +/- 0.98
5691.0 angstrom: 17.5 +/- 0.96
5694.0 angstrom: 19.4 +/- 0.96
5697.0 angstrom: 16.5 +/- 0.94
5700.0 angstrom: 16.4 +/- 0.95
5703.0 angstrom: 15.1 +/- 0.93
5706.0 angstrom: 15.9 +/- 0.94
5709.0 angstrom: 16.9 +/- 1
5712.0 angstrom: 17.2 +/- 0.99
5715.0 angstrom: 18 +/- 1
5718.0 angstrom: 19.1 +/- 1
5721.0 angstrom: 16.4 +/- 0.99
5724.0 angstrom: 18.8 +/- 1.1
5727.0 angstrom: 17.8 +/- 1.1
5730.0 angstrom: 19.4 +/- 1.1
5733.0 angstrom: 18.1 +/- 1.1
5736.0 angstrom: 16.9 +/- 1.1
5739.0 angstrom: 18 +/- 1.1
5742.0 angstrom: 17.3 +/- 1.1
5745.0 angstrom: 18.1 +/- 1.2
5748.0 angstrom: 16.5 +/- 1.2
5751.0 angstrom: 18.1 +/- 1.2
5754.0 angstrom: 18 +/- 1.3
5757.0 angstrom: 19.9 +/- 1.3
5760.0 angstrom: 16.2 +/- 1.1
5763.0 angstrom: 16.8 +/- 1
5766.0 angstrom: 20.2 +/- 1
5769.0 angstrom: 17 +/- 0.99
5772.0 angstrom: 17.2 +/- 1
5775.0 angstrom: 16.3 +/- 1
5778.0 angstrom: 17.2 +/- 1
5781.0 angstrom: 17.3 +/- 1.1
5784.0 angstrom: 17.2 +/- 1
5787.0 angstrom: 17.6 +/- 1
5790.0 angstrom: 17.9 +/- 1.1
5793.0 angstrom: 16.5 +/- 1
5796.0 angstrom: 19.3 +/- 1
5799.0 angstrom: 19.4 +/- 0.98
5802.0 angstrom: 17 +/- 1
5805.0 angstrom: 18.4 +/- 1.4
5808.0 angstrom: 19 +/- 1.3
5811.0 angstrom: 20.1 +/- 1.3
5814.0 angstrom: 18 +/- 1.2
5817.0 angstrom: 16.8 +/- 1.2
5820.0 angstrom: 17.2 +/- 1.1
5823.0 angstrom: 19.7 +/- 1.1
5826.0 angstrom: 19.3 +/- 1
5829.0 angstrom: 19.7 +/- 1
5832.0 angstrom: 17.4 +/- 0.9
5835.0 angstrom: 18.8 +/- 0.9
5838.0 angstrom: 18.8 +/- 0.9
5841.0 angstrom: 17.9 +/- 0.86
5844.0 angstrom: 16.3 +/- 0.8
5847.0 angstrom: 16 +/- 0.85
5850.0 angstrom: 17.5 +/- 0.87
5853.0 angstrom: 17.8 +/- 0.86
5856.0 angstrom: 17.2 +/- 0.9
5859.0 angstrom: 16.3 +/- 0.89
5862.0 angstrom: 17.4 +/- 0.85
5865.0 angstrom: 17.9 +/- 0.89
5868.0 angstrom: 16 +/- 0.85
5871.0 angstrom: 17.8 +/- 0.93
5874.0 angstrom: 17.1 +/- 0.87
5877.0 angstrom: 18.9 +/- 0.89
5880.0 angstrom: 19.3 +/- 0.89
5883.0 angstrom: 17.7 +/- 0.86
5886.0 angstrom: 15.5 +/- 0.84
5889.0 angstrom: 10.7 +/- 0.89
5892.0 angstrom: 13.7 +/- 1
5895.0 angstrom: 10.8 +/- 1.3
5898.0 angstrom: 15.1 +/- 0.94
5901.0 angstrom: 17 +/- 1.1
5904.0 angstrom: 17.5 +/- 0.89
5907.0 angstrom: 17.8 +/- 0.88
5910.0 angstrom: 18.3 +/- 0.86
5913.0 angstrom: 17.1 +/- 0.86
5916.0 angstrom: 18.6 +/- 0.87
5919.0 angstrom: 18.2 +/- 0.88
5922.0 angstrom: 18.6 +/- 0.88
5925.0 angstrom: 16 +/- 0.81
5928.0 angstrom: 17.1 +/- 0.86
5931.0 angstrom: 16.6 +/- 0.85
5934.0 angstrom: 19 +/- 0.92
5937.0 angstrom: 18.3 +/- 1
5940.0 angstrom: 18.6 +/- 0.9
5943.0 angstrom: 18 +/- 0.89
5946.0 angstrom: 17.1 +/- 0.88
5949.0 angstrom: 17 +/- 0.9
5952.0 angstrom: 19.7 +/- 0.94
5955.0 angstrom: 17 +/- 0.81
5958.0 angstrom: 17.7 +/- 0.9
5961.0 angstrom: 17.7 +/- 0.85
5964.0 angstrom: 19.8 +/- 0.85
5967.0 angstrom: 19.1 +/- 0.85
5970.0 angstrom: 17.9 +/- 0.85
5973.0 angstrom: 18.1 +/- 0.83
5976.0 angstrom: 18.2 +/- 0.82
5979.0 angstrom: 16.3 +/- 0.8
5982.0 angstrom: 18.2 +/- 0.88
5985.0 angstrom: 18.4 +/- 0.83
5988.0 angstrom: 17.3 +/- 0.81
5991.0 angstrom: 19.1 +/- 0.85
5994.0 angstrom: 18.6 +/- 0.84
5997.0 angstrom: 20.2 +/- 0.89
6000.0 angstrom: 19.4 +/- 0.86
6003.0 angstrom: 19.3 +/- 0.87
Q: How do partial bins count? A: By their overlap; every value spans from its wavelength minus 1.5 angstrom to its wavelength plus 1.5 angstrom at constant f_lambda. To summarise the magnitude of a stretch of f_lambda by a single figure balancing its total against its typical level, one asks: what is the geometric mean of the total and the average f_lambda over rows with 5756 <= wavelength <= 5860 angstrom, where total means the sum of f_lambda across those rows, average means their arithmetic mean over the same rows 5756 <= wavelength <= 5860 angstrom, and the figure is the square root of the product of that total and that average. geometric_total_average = 106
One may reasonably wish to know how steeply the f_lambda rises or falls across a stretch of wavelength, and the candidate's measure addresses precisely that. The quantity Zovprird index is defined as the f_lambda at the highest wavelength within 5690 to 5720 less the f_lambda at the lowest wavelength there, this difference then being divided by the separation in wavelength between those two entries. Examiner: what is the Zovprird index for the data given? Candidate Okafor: 0.059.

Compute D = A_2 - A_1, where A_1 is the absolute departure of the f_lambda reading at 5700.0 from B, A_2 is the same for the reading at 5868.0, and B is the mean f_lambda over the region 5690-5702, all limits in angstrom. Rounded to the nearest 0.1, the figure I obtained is 0.4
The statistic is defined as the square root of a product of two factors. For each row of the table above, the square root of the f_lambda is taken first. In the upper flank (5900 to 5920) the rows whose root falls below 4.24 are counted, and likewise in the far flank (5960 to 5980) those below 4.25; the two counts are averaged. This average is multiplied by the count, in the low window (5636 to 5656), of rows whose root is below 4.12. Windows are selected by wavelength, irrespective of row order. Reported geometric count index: 2.6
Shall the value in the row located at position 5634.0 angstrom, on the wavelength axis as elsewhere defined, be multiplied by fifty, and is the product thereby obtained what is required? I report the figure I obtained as 905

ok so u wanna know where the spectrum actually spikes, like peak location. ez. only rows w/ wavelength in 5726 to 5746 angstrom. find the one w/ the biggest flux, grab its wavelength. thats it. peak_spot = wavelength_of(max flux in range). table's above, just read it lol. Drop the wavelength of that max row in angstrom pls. 5730.0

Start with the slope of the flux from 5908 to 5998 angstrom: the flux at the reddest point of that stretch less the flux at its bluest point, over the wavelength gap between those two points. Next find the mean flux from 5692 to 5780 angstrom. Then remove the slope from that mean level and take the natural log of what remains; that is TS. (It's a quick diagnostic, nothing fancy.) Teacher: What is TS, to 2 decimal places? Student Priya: 2.86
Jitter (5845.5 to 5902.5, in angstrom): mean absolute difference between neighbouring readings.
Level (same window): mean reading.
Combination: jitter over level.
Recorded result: 0.110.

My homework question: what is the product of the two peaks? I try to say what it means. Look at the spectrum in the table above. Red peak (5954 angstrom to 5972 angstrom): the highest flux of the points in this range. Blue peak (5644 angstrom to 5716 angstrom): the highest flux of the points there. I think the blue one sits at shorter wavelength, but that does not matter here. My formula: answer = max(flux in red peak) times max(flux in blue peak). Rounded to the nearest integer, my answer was 384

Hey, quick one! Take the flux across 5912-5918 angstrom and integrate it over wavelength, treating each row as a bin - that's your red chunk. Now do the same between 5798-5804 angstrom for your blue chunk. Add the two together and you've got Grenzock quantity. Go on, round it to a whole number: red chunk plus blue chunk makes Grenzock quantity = 216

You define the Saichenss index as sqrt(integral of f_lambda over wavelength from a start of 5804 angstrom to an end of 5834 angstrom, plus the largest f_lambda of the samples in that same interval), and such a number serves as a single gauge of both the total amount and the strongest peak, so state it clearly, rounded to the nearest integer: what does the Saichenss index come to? 24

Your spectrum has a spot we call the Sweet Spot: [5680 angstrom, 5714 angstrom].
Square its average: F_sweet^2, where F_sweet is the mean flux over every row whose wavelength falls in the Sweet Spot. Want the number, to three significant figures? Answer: 296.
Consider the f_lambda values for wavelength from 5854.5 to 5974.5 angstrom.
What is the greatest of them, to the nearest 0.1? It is 19.8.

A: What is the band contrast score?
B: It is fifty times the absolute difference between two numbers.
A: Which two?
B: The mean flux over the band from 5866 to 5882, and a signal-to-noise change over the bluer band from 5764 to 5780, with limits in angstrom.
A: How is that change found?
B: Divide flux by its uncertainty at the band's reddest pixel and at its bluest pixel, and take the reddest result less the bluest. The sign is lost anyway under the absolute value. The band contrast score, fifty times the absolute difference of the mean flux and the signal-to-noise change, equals 1041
